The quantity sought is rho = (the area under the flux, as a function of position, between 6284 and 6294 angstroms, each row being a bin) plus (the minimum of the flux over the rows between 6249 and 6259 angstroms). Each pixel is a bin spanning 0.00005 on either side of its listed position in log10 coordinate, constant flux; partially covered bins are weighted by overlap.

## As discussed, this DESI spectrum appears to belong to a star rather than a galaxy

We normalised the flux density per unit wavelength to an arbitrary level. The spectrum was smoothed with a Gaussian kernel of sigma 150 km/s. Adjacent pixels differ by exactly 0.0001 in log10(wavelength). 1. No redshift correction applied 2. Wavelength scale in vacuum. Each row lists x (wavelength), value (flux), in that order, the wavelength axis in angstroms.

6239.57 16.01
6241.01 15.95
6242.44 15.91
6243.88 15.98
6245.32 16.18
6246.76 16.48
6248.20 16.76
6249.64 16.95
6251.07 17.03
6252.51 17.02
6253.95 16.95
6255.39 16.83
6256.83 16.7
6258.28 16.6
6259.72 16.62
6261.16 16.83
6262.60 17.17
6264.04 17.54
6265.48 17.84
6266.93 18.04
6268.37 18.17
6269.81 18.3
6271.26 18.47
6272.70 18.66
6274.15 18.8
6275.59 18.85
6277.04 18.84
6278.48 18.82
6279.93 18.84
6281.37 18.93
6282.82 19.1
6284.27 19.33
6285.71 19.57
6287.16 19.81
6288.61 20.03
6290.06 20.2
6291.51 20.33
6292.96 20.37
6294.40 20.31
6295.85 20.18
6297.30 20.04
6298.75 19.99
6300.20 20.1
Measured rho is 217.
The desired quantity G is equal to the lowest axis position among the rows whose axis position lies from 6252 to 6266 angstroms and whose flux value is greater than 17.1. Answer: 6262.60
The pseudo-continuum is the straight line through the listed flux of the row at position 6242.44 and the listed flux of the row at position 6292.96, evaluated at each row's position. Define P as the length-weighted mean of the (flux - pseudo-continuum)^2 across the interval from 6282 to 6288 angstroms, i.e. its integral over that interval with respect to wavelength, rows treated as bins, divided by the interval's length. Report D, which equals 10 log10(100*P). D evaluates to 8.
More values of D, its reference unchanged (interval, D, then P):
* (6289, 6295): 1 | 0.011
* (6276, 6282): 10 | 0.095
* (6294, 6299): 16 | 0.368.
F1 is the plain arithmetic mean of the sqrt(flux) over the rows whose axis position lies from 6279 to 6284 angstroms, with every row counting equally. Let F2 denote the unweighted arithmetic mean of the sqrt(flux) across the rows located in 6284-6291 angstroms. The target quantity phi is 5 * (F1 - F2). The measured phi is -0.47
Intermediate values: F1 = 4.35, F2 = 4.4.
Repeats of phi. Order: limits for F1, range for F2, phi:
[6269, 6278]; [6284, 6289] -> -0.59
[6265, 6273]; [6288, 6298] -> -1.12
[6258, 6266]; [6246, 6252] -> 0.18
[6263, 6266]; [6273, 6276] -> -0.66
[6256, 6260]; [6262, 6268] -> -0.61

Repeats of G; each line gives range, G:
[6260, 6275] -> 6262.60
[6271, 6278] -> 6271.26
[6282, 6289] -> 6282.82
